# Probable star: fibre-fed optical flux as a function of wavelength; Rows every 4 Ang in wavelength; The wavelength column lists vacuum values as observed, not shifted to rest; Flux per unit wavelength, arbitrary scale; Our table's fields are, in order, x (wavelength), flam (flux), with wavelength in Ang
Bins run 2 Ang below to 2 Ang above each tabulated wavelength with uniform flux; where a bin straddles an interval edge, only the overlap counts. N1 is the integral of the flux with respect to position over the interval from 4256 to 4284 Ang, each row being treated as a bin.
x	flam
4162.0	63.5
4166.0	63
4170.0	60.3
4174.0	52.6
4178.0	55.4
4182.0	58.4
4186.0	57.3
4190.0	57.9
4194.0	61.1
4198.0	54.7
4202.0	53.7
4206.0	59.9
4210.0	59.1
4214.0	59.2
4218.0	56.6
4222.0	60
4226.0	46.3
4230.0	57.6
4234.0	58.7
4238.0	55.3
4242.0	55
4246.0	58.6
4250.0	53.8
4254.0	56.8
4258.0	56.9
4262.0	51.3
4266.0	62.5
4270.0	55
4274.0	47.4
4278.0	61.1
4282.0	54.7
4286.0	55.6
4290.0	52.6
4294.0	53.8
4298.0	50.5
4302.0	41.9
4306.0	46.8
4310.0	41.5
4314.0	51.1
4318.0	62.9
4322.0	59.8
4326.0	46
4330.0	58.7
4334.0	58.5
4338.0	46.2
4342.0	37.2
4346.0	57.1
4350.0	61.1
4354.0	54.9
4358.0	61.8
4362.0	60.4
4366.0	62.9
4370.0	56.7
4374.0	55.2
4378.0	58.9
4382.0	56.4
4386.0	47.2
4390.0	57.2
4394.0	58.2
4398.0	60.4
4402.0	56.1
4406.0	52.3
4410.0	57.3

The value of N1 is 1556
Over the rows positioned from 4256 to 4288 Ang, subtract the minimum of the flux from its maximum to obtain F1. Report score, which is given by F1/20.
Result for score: 0.8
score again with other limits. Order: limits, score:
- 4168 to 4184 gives 0.4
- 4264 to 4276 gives 0.8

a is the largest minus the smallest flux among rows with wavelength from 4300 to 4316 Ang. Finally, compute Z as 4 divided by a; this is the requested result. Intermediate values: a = 9.6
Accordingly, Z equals 0.42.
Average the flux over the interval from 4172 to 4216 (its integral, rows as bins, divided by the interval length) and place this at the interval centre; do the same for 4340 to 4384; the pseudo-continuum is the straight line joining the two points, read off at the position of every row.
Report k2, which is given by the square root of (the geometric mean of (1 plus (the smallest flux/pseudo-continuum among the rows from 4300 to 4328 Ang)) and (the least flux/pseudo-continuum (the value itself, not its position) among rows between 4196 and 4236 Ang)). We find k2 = 1.09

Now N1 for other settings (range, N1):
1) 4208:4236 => 1590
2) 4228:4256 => 1583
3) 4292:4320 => 1394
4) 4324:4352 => 1459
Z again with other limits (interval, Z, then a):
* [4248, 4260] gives 1.29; 3.1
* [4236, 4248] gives 1.11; 3.6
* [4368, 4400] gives 0.30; 13.2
